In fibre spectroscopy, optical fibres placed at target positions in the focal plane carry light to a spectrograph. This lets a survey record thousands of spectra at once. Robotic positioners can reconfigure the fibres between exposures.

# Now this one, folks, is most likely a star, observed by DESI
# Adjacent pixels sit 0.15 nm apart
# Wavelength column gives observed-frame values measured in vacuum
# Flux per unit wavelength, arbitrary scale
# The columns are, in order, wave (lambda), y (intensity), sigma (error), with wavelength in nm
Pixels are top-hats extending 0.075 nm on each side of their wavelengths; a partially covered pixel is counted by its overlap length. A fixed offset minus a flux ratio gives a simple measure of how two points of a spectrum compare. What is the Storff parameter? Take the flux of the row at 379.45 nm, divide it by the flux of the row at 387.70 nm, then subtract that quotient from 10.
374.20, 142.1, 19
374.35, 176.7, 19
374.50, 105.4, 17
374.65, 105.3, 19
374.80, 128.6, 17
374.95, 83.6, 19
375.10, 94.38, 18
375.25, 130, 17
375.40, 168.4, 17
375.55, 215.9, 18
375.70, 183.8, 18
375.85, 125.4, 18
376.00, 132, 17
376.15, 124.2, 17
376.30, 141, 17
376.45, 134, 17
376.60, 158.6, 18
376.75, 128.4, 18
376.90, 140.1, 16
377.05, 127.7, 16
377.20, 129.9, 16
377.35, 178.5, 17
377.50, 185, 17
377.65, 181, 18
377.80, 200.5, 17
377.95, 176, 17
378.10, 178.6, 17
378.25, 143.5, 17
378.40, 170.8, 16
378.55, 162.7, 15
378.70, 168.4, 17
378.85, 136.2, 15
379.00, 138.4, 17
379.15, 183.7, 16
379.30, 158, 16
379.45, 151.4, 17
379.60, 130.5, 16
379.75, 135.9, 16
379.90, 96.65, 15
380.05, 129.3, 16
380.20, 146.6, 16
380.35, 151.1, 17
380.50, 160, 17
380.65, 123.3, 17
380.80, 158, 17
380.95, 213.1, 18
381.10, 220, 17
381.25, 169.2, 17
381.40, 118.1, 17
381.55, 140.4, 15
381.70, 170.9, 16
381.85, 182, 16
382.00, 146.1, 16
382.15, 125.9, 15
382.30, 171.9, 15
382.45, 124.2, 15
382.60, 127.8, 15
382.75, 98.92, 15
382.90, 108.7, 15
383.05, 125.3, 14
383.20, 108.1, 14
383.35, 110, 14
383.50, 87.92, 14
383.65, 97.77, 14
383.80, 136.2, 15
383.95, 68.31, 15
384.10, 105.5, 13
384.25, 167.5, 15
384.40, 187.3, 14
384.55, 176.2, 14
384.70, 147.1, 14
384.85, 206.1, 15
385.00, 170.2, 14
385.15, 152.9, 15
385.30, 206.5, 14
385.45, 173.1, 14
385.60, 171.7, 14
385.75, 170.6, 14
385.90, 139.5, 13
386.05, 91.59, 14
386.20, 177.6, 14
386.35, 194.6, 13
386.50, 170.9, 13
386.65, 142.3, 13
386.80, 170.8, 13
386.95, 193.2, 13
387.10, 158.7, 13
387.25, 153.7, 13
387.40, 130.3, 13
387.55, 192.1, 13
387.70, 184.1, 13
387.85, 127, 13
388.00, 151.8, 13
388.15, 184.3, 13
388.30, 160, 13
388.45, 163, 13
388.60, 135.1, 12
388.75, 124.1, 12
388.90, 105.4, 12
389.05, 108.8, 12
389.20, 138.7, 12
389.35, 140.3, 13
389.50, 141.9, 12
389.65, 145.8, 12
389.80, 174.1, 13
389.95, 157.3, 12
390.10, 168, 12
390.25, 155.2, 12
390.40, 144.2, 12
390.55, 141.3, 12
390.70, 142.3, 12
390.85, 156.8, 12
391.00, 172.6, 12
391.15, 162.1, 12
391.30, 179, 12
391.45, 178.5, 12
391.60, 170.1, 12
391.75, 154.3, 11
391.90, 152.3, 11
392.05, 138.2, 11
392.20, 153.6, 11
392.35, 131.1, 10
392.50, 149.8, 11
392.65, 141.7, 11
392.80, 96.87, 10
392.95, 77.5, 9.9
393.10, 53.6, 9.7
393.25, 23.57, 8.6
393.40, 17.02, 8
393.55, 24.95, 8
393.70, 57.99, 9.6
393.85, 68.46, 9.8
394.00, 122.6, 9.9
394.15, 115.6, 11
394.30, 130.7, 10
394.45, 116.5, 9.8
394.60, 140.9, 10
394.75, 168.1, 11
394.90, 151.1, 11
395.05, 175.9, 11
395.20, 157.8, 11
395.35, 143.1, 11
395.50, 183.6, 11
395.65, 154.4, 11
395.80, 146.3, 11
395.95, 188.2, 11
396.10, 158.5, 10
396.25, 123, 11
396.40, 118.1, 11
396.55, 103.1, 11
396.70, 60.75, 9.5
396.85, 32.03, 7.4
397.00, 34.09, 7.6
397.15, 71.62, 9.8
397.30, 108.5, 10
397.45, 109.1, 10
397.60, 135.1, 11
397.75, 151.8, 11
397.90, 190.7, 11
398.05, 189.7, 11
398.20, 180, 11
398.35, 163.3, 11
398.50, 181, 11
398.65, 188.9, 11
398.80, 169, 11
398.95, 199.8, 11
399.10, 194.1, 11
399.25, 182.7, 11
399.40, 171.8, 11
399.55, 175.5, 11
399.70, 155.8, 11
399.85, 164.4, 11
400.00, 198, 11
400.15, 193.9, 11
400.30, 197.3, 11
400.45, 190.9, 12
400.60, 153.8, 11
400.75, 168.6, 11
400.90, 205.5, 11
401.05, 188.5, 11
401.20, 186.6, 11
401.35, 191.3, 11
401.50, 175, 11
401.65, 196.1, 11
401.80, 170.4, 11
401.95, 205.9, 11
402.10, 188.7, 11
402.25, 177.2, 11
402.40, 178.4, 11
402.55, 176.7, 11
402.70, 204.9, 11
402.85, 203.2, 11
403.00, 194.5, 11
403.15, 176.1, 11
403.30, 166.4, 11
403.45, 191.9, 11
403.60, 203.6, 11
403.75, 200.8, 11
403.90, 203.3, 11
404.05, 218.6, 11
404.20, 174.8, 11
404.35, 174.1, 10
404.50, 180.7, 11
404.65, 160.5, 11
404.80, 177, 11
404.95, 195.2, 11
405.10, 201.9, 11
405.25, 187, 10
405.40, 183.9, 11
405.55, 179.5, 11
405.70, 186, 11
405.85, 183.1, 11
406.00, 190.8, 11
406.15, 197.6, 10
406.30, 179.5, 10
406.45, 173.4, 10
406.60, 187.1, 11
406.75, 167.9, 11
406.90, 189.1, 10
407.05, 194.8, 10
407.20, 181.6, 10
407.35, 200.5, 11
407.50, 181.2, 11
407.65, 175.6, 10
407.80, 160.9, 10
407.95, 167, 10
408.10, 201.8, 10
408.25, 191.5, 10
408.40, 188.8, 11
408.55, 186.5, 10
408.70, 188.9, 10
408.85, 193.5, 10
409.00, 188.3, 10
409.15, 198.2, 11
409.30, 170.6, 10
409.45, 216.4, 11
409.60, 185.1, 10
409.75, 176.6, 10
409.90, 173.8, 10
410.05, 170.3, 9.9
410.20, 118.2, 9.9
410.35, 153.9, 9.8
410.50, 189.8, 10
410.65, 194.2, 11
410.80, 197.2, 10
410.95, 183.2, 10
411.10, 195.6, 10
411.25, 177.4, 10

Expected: 9.18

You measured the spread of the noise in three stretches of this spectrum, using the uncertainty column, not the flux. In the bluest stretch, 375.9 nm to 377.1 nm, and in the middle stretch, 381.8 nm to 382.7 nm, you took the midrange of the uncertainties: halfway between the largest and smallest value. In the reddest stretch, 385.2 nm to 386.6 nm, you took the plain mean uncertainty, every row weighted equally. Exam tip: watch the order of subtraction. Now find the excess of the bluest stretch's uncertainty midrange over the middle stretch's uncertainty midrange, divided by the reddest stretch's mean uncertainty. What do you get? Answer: 0.11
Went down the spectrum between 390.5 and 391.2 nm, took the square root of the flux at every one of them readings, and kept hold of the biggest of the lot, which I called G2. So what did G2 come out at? 13.1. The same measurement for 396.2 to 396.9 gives 11.1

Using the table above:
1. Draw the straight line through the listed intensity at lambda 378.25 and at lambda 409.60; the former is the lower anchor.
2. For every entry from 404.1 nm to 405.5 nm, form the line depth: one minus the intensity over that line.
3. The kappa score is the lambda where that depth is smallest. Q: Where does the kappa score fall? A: 405.10 nm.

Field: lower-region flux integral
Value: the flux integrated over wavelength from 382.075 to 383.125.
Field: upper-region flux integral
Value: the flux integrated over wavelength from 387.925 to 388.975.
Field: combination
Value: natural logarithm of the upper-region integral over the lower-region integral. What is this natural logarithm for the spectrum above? 0.15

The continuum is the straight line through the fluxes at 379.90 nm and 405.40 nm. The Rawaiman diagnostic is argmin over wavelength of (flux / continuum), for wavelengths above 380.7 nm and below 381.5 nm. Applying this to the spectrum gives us 381.40 nm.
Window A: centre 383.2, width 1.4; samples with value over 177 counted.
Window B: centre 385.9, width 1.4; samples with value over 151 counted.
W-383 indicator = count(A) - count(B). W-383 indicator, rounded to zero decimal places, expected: -7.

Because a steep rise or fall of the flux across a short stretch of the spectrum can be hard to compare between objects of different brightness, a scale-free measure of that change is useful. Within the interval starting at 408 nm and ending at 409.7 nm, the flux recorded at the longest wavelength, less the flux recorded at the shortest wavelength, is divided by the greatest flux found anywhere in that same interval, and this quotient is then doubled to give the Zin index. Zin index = -0.15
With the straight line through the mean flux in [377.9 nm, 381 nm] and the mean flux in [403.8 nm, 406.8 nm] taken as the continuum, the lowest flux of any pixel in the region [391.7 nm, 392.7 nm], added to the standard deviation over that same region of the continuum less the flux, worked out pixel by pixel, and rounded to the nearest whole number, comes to 140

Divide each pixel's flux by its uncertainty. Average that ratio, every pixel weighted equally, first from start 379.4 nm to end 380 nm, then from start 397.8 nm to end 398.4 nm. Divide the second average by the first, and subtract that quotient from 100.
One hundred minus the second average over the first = 97.9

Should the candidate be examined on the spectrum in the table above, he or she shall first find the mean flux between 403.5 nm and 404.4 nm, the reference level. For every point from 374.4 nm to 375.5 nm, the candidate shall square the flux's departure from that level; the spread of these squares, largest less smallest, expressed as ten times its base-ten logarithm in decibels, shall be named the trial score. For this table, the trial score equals 41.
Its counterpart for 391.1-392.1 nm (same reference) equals 35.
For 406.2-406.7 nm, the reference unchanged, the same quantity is 26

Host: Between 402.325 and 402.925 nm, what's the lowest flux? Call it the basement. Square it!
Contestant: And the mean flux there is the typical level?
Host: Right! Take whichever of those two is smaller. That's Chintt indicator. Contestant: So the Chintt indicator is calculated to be 191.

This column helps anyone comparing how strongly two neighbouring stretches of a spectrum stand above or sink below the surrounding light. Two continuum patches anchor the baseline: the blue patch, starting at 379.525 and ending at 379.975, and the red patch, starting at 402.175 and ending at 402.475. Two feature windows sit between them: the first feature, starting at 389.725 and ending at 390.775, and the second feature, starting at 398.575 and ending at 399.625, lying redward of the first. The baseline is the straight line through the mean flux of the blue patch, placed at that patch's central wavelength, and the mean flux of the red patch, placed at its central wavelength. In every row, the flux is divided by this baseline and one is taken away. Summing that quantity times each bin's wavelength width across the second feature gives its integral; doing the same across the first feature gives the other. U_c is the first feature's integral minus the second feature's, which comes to -0.031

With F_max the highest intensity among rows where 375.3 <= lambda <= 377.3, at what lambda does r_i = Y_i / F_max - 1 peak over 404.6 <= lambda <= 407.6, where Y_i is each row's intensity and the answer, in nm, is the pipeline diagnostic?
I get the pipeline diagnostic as 405.10 nm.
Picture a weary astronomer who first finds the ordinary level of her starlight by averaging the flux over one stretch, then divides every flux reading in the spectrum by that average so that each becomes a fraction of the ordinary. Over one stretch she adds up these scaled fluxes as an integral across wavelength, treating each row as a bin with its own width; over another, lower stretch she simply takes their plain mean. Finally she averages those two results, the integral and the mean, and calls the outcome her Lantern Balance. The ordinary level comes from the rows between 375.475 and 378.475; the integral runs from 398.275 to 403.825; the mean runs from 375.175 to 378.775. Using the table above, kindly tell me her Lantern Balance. 3.75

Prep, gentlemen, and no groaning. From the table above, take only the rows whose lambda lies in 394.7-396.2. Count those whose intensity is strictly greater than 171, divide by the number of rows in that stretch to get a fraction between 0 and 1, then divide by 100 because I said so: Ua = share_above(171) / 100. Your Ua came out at 0.003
